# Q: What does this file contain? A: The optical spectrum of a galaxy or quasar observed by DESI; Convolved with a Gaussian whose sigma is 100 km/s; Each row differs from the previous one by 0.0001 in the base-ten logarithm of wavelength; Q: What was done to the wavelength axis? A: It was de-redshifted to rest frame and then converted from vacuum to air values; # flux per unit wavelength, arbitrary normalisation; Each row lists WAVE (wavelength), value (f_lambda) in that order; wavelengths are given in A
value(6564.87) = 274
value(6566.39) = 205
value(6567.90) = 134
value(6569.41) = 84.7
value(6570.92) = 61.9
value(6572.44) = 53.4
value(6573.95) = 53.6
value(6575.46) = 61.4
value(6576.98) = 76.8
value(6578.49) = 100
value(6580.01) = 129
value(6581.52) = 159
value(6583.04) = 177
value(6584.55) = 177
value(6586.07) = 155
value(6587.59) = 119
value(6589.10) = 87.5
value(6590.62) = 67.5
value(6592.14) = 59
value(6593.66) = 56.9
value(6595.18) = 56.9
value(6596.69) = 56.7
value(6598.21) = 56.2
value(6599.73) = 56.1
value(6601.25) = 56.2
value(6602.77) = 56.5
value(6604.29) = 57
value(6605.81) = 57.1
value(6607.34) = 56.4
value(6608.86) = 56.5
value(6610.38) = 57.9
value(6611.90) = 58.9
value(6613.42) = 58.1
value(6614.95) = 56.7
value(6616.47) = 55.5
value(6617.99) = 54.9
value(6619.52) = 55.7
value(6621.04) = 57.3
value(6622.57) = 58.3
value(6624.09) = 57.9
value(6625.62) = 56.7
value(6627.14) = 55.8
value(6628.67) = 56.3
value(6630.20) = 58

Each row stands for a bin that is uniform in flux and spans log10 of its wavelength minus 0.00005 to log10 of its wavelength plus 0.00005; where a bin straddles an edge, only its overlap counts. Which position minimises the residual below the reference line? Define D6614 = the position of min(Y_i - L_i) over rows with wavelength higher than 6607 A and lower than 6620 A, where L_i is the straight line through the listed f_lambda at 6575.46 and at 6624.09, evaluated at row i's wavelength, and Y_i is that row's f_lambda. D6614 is 6617.99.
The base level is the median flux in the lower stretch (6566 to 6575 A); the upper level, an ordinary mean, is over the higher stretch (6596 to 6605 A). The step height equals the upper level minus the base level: -17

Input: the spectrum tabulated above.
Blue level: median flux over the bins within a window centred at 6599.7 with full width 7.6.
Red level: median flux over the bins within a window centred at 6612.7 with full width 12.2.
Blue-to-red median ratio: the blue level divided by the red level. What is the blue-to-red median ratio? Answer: 1.0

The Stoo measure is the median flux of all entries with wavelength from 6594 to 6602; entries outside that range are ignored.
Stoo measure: 56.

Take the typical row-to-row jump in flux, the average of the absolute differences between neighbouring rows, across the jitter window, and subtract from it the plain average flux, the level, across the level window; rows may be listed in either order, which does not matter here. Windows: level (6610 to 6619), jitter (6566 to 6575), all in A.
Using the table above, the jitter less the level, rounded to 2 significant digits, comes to -27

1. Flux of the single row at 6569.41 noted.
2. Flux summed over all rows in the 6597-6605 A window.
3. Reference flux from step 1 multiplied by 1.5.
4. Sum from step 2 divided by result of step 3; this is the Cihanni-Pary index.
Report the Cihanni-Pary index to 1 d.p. 2.2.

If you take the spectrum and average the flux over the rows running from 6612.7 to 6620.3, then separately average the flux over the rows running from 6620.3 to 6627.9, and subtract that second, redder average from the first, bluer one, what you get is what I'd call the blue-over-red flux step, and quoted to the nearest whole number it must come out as -1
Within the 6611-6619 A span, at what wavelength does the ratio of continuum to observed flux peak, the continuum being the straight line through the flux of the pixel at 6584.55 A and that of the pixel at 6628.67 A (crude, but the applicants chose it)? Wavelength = 6611.90 A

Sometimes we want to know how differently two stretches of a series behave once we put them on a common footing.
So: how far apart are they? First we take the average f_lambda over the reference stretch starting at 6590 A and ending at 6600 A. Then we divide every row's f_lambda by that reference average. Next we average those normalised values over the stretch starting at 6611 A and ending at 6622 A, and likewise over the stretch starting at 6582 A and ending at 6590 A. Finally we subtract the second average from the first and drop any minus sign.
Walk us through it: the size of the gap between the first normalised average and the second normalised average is 1.5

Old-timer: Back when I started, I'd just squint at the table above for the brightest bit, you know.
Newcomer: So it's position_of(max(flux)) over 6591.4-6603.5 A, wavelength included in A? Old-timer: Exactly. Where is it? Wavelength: 6592.14 A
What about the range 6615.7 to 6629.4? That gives 6622.57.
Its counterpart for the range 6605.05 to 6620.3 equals 6611.90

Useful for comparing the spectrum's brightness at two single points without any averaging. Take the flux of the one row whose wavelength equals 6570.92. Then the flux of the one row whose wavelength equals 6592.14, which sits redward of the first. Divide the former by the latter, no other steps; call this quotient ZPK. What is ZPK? 1.0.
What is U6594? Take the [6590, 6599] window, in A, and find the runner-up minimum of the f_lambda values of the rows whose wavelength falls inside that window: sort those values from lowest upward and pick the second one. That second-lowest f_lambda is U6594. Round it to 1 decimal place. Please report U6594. 56.7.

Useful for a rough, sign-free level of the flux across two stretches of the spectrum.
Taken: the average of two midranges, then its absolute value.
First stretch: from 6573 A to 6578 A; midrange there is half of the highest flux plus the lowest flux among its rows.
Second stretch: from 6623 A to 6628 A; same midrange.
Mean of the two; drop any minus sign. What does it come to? 61.0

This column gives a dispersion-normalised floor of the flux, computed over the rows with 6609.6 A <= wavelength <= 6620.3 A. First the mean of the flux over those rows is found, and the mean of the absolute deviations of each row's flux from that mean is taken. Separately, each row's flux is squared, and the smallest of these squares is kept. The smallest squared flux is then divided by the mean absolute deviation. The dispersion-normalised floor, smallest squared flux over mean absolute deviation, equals 2367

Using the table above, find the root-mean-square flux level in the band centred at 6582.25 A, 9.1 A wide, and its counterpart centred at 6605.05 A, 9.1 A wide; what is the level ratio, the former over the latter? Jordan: 2.7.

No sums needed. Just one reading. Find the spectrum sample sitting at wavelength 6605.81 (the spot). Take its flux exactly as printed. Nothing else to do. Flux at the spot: 57.1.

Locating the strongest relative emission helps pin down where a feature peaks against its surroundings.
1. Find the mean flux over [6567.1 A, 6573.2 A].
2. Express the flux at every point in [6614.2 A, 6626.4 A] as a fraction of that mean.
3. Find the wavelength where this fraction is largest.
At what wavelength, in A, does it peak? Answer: 6622.57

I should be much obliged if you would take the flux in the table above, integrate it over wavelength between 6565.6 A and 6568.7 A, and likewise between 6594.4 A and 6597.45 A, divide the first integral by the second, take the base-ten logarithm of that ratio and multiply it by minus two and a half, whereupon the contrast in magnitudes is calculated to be -1.2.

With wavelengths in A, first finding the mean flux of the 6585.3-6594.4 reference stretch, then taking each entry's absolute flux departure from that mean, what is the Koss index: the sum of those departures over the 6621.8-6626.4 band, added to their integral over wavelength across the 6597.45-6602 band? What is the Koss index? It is 258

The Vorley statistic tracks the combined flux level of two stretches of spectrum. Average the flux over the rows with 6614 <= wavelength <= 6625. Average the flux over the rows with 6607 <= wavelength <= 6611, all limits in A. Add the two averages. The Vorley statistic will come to 114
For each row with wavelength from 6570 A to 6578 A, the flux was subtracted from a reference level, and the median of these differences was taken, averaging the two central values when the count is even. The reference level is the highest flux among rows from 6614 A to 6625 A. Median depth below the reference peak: -3.1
